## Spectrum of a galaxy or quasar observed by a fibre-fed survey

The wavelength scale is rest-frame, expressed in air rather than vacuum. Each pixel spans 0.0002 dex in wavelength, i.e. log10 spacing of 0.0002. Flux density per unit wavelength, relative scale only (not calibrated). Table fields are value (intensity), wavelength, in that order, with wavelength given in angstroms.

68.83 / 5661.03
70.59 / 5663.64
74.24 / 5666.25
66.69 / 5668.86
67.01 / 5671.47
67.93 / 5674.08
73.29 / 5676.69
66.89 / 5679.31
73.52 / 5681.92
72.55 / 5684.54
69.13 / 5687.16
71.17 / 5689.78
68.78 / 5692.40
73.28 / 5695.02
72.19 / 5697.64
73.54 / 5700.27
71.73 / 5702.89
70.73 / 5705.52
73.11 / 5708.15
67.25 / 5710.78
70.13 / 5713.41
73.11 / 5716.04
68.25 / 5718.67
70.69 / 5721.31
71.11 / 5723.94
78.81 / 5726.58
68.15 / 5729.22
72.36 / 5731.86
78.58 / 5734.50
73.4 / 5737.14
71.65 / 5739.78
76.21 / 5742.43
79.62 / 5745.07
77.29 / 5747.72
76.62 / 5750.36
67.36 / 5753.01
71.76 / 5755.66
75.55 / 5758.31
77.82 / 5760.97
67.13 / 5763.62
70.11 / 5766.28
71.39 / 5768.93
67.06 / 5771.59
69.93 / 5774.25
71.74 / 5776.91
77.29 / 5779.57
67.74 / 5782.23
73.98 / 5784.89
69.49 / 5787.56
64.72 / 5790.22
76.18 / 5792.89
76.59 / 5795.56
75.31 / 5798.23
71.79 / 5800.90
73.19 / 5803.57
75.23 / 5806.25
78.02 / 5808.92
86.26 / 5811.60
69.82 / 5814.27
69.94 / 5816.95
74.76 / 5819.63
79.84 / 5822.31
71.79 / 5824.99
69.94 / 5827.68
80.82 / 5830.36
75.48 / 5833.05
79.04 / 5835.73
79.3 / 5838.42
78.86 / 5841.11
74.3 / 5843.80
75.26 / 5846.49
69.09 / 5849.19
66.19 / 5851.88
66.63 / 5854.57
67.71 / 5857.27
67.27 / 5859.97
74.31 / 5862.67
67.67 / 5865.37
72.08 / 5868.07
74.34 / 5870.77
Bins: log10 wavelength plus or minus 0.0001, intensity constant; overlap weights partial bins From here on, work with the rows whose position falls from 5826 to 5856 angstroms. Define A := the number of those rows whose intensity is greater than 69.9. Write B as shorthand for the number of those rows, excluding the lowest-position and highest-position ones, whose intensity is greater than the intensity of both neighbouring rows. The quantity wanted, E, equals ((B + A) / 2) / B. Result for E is 1.8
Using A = 8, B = 3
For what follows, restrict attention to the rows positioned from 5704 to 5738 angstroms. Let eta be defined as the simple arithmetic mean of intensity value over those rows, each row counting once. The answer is 72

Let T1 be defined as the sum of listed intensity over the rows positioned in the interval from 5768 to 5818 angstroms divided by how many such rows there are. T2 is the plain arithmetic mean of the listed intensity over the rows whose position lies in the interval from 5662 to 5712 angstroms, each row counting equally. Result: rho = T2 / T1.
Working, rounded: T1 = 72.9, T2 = 70.7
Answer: 0.97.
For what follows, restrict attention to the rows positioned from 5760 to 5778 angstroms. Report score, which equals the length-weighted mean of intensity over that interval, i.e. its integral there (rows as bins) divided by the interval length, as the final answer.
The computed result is 70.6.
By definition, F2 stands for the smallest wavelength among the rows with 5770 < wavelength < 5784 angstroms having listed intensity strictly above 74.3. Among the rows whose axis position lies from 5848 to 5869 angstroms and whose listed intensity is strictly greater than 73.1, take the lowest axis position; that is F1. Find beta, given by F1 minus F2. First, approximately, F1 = 5862.67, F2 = 5779.57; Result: 83.1 angstroms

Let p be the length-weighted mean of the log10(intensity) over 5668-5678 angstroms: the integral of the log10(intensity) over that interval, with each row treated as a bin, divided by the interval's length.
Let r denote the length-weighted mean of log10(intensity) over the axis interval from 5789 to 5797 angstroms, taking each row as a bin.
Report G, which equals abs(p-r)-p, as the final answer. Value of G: -1.82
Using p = 1.84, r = 1.86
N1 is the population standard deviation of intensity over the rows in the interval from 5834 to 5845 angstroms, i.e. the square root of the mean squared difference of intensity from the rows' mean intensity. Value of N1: 2.1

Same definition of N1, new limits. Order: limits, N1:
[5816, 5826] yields 3.7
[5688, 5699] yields 1.7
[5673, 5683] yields 3.0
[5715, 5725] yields 1.7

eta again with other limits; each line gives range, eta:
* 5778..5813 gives 74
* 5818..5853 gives 75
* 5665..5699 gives 71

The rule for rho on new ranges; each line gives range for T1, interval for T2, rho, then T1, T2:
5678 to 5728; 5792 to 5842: 1.06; 71.4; 75.9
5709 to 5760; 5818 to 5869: 1.00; 73.0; 73.2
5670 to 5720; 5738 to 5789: 1.03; 70.7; 72.6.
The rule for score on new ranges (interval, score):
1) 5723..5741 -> 73.5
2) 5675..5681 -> 70.2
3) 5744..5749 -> 78.3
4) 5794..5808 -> 74.5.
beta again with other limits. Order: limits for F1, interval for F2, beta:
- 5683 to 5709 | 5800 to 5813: -111.2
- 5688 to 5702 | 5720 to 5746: -31.6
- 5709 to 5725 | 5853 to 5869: -146.6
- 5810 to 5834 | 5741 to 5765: 69.2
